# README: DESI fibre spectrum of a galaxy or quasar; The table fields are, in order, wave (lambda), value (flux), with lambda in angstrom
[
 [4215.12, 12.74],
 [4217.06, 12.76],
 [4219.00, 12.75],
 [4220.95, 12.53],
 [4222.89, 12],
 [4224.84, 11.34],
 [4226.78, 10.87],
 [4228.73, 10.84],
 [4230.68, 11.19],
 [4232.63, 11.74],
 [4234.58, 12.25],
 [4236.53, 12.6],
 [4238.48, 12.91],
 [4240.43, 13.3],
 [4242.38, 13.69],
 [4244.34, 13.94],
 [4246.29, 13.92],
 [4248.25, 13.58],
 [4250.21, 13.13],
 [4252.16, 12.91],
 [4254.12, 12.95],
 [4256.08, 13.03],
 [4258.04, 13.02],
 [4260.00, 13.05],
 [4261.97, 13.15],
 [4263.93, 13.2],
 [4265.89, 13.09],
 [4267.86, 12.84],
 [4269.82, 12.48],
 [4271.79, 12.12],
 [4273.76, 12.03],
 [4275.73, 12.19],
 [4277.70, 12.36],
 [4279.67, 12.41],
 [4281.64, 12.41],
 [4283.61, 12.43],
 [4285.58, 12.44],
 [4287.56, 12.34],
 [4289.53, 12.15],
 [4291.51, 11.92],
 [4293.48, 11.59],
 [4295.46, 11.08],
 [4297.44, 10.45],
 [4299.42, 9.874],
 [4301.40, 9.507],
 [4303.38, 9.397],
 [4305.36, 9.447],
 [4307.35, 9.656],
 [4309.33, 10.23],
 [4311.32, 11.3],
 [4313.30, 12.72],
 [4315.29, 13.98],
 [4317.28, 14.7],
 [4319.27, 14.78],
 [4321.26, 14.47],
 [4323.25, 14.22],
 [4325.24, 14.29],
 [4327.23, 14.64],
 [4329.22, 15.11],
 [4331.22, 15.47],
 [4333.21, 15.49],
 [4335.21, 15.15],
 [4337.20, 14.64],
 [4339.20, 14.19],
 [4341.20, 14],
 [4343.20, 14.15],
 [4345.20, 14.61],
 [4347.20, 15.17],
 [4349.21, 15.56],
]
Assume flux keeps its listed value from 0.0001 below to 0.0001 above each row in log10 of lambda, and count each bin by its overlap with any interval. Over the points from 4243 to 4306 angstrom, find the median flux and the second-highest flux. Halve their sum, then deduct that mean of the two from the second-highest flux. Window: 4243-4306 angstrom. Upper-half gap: 0.75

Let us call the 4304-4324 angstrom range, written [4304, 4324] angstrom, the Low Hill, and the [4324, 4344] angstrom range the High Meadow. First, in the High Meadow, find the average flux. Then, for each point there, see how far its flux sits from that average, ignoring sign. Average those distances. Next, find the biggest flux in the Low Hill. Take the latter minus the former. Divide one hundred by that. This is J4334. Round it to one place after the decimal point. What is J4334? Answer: 7.0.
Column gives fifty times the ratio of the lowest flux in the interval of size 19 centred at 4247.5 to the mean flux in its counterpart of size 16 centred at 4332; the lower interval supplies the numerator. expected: 43.4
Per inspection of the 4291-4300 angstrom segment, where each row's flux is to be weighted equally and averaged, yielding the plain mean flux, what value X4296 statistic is 11.0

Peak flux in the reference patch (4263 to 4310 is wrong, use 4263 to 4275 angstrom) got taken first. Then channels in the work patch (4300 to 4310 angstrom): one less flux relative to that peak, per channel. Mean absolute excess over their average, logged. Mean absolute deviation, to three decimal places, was 0.018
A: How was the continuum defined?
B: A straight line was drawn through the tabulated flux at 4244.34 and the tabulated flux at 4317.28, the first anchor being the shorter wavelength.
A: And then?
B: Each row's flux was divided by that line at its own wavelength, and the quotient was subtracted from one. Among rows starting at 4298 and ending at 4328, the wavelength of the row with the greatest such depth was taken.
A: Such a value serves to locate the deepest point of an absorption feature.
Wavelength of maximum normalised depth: 4303.38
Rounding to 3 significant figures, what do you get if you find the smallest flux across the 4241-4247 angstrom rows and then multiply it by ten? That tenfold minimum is 137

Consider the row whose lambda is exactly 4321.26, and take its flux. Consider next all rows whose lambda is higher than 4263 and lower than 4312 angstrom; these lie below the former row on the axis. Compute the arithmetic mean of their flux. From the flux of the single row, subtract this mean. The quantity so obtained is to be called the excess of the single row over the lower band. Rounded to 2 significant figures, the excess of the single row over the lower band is 2.9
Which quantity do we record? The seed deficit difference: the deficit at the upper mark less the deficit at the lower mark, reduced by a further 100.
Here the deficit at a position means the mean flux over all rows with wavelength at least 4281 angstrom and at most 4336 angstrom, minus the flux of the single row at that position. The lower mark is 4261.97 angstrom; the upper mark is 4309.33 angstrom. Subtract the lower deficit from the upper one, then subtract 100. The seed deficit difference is -97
